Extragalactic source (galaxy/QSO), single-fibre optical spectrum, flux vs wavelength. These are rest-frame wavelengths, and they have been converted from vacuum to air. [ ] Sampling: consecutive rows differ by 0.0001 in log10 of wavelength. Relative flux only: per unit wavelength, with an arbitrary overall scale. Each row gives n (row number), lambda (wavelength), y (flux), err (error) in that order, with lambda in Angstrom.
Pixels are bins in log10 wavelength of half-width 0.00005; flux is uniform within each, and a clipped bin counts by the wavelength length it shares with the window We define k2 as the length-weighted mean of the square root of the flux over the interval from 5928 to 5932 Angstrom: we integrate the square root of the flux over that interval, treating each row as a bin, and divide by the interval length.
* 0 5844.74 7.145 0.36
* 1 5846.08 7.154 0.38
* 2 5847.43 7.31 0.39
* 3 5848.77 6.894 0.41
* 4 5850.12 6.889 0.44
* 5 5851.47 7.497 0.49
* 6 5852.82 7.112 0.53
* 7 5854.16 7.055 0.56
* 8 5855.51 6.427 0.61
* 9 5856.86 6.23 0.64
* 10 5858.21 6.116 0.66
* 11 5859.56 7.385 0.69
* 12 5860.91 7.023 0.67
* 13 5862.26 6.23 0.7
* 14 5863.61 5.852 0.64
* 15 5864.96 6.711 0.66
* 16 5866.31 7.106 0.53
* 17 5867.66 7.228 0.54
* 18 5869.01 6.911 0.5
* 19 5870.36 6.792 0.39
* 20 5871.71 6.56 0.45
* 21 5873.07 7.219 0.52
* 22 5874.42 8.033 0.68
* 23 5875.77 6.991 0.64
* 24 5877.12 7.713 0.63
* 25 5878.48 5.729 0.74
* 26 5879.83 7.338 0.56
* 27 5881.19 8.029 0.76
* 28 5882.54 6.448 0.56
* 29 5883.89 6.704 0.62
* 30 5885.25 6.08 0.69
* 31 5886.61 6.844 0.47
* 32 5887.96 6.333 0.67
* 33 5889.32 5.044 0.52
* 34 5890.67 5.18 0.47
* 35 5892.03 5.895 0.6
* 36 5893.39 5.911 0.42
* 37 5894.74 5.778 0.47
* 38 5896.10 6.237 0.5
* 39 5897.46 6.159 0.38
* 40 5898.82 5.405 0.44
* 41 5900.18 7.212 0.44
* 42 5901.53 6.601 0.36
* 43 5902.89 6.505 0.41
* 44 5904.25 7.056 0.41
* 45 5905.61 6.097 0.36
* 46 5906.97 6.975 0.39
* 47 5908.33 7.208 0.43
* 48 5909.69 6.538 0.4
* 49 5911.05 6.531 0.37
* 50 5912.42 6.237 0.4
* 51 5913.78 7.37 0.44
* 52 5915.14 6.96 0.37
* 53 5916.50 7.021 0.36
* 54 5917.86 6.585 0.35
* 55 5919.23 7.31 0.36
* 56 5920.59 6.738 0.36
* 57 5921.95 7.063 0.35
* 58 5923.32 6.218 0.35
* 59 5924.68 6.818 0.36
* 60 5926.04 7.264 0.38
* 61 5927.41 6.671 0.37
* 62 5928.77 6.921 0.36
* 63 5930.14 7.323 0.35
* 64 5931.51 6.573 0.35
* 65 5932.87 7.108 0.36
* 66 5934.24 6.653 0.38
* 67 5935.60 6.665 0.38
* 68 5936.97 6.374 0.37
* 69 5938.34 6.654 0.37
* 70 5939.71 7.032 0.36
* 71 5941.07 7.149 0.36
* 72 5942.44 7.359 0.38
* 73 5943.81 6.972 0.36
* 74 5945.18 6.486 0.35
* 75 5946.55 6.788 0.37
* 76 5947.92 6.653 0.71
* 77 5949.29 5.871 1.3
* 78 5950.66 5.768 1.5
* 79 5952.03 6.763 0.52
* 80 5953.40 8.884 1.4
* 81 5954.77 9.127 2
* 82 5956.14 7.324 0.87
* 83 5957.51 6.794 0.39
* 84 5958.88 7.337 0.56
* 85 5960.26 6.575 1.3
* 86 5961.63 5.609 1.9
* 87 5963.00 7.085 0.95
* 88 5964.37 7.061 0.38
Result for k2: 2.63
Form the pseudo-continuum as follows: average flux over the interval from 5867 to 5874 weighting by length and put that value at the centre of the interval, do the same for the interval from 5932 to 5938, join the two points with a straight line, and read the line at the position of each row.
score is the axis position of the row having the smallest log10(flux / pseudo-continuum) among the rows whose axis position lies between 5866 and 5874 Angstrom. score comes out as 5871.71 Angstrom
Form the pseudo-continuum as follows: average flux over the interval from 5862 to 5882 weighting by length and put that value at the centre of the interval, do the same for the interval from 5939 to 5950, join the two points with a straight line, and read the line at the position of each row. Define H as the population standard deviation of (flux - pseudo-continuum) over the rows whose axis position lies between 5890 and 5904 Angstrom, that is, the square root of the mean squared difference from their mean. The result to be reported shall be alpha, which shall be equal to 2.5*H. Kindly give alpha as 1.4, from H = 0.57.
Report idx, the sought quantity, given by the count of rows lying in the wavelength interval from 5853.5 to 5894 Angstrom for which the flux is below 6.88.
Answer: 18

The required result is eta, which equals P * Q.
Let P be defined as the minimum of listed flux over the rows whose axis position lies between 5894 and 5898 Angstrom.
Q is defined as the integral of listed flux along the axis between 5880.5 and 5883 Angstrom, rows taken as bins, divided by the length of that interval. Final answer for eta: 42.2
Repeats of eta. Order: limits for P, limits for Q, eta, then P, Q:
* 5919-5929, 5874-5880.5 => 44.3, 6.218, 7.1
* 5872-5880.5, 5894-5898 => 34.7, 5.729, 6.1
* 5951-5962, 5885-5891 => 33.2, 5.609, 5.9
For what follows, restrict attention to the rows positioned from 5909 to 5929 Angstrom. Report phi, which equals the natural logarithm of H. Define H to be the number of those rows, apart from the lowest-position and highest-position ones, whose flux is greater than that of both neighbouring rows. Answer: 1.6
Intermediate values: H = 5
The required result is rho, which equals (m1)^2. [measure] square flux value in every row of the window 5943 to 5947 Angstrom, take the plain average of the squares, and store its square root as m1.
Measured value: 46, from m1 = 6.75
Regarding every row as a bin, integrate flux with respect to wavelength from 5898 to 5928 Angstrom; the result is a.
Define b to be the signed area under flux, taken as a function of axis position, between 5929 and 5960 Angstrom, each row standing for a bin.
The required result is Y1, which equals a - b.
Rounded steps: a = 202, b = 216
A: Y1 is -14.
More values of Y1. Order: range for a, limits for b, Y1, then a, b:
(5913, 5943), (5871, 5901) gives 12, 207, 195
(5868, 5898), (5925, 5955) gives -11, 197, 208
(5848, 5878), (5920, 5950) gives 3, 207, 204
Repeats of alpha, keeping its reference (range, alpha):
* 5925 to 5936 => 0.7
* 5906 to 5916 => 0.9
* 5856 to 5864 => 1.4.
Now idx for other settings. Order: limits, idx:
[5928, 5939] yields 5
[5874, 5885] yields 3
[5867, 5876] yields 2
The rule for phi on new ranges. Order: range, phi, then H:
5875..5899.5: 1.8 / 6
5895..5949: 2.6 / 13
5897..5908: 0.7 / 2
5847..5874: 1.1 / 3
